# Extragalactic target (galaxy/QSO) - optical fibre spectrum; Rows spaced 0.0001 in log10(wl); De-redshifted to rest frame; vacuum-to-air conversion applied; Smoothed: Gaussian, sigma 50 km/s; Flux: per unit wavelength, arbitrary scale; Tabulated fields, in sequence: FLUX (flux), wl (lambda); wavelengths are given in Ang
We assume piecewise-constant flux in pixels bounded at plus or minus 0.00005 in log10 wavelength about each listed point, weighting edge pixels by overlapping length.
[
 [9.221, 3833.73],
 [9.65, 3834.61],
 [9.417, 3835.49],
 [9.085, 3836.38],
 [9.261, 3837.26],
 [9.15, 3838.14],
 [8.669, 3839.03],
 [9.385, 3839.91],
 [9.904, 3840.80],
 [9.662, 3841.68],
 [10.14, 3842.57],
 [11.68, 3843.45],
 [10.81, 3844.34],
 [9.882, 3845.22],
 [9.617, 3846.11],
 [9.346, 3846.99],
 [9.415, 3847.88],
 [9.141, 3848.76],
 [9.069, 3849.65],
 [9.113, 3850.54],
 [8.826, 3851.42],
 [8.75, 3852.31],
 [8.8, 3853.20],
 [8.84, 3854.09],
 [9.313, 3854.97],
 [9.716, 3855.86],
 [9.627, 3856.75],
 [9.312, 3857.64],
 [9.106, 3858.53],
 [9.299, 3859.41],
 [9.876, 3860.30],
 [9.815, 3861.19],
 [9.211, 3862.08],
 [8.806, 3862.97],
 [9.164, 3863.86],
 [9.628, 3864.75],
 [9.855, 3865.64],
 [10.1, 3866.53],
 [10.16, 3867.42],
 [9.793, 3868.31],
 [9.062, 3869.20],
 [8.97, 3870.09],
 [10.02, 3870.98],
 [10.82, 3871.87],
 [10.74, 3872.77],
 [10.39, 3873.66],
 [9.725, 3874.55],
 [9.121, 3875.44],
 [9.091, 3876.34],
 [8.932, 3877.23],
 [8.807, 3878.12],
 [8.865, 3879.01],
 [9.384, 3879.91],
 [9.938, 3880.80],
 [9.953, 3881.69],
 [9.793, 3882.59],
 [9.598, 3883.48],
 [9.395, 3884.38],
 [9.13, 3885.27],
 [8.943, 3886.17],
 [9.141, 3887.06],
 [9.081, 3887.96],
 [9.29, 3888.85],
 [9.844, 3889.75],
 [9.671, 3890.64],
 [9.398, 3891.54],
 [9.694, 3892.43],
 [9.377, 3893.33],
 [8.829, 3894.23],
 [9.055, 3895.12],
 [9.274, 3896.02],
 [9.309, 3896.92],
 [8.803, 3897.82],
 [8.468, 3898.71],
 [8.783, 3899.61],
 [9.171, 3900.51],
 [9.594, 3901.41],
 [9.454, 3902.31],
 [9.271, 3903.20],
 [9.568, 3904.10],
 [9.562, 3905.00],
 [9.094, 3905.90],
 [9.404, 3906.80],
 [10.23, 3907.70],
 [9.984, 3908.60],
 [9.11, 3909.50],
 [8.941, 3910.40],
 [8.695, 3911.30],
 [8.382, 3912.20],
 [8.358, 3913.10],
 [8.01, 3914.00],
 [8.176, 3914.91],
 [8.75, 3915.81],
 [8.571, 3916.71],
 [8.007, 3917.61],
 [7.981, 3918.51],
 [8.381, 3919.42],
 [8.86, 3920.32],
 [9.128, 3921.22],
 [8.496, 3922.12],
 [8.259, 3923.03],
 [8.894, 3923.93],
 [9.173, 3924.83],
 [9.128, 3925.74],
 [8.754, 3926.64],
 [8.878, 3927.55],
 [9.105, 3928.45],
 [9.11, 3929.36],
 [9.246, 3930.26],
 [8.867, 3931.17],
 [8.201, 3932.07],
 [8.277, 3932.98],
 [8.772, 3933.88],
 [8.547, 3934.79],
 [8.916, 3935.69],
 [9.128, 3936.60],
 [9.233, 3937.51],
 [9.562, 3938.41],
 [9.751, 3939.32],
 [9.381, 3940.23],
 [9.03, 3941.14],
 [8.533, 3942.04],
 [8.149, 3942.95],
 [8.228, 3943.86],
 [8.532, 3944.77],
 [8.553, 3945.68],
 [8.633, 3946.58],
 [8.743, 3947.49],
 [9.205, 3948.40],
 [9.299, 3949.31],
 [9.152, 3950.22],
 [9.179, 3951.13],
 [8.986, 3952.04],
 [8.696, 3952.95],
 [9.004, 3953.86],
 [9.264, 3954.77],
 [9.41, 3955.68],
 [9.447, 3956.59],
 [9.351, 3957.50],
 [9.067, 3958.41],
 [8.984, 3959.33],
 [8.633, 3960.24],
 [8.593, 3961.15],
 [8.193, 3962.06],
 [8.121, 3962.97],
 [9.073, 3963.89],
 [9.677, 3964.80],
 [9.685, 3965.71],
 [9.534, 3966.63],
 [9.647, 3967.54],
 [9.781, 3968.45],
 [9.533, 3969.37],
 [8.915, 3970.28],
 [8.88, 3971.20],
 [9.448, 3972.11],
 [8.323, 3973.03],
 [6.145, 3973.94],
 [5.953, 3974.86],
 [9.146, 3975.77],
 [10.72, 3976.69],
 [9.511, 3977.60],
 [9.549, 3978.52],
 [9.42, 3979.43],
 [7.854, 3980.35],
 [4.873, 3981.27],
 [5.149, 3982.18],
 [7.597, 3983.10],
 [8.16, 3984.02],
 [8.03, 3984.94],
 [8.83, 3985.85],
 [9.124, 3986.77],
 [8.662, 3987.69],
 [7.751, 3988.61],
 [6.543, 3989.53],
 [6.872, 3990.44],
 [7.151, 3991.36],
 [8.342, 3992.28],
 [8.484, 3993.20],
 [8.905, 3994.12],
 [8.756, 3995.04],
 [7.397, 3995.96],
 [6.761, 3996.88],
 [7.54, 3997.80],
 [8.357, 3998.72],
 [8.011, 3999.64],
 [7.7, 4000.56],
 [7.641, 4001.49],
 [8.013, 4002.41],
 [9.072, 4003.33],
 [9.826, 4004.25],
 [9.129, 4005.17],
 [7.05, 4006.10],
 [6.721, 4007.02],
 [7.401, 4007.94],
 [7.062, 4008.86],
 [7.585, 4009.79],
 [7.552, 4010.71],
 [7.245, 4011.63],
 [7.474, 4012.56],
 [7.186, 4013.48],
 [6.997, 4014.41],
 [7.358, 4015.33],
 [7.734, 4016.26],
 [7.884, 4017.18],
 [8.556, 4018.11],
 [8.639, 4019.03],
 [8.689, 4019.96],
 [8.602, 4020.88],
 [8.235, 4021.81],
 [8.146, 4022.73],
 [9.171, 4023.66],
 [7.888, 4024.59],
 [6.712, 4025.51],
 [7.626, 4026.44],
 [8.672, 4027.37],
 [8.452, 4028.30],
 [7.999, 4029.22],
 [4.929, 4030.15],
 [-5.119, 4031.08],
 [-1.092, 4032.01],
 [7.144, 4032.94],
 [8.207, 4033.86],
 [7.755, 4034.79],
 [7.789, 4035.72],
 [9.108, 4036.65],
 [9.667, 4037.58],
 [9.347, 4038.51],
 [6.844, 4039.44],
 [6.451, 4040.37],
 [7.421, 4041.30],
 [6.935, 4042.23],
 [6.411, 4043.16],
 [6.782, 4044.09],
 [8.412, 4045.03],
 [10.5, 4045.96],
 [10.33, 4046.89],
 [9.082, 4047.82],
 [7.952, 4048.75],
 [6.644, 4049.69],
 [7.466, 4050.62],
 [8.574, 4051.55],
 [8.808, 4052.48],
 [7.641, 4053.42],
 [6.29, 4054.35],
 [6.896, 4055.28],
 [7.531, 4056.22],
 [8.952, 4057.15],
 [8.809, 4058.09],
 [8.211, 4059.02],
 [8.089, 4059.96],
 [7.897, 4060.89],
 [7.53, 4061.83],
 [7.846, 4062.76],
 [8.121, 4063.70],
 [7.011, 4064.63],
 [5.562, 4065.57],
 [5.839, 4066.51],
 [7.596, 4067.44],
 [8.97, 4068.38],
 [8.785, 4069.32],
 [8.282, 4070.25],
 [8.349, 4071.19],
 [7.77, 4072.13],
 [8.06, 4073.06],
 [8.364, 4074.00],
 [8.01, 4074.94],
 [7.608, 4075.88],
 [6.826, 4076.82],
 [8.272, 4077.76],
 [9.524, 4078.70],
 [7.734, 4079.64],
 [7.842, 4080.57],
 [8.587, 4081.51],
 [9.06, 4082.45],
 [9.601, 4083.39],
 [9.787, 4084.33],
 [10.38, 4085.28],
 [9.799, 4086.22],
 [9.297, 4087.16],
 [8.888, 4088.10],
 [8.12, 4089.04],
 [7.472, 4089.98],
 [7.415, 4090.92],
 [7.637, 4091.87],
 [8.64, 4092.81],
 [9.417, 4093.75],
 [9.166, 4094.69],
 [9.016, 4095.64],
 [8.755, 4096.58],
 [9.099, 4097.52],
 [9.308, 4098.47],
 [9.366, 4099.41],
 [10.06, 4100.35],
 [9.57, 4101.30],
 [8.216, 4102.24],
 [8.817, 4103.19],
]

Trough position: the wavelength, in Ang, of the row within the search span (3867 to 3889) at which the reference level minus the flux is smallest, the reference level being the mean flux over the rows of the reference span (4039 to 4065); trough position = 3871.87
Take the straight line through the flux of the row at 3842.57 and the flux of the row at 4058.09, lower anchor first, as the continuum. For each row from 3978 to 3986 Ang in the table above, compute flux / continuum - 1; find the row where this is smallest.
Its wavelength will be 3981.27 Ang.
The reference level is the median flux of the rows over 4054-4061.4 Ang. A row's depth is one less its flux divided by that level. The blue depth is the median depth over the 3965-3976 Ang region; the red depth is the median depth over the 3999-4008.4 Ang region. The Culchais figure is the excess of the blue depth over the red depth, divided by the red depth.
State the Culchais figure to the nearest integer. -10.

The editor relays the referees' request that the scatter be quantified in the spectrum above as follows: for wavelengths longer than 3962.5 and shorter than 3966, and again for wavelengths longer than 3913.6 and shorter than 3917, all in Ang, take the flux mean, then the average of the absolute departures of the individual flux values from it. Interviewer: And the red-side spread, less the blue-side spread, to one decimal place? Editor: 0.3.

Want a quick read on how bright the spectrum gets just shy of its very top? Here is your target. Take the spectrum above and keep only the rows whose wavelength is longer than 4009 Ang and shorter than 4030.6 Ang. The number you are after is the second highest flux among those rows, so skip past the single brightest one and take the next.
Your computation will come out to 8.689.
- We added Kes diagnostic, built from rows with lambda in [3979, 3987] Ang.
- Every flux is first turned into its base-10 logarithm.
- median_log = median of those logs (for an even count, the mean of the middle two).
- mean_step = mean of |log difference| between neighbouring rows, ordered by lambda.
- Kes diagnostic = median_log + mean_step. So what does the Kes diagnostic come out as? 0.976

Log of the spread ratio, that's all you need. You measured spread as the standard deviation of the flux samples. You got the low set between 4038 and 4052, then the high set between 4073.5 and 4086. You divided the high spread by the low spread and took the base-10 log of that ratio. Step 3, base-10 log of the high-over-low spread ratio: -0.13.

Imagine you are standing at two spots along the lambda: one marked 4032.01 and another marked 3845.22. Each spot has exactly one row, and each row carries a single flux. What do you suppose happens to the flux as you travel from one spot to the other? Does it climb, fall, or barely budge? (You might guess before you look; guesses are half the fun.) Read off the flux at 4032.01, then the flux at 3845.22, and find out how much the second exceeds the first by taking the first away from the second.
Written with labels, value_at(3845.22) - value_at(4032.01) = 11.0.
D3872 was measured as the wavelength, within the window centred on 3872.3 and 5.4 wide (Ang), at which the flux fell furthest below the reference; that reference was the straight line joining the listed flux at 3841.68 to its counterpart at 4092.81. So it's 3870.09 Ang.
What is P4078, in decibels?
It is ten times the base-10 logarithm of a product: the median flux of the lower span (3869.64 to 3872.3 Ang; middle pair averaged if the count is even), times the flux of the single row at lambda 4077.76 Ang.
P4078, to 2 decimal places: 19.18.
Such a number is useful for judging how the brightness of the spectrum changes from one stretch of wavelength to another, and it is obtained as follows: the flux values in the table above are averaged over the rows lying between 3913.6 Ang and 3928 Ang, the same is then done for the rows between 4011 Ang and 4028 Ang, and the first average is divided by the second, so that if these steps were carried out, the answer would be 1.08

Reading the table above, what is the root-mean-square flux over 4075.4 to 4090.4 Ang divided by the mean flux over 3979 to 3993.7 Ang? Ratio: 1.14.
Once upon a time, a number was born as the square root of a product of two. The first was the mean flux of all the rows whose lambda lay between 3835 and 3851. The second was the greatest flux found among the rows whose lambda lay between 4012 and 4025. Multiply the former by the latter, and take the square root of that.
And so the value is 9.4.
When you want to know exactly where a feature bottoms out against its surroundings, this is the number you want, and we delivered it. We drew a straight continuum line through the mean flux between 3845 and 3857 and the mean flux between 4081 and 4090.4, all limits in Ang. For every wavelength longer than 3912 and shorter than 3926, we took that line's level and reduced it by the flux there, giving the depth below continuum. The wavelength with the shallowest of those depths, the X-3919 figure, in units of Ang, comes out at 3924.83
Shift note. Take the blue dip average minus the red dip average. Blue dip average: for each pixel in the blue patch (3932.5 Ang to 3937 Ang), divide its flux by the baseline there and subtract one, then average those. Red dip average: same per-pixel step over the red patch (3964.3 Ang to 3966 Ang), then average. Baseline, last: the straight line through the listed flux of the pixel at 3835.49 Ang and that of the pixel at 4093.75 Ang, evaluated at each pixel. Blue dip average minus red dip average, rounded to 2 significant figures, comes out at -0.10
